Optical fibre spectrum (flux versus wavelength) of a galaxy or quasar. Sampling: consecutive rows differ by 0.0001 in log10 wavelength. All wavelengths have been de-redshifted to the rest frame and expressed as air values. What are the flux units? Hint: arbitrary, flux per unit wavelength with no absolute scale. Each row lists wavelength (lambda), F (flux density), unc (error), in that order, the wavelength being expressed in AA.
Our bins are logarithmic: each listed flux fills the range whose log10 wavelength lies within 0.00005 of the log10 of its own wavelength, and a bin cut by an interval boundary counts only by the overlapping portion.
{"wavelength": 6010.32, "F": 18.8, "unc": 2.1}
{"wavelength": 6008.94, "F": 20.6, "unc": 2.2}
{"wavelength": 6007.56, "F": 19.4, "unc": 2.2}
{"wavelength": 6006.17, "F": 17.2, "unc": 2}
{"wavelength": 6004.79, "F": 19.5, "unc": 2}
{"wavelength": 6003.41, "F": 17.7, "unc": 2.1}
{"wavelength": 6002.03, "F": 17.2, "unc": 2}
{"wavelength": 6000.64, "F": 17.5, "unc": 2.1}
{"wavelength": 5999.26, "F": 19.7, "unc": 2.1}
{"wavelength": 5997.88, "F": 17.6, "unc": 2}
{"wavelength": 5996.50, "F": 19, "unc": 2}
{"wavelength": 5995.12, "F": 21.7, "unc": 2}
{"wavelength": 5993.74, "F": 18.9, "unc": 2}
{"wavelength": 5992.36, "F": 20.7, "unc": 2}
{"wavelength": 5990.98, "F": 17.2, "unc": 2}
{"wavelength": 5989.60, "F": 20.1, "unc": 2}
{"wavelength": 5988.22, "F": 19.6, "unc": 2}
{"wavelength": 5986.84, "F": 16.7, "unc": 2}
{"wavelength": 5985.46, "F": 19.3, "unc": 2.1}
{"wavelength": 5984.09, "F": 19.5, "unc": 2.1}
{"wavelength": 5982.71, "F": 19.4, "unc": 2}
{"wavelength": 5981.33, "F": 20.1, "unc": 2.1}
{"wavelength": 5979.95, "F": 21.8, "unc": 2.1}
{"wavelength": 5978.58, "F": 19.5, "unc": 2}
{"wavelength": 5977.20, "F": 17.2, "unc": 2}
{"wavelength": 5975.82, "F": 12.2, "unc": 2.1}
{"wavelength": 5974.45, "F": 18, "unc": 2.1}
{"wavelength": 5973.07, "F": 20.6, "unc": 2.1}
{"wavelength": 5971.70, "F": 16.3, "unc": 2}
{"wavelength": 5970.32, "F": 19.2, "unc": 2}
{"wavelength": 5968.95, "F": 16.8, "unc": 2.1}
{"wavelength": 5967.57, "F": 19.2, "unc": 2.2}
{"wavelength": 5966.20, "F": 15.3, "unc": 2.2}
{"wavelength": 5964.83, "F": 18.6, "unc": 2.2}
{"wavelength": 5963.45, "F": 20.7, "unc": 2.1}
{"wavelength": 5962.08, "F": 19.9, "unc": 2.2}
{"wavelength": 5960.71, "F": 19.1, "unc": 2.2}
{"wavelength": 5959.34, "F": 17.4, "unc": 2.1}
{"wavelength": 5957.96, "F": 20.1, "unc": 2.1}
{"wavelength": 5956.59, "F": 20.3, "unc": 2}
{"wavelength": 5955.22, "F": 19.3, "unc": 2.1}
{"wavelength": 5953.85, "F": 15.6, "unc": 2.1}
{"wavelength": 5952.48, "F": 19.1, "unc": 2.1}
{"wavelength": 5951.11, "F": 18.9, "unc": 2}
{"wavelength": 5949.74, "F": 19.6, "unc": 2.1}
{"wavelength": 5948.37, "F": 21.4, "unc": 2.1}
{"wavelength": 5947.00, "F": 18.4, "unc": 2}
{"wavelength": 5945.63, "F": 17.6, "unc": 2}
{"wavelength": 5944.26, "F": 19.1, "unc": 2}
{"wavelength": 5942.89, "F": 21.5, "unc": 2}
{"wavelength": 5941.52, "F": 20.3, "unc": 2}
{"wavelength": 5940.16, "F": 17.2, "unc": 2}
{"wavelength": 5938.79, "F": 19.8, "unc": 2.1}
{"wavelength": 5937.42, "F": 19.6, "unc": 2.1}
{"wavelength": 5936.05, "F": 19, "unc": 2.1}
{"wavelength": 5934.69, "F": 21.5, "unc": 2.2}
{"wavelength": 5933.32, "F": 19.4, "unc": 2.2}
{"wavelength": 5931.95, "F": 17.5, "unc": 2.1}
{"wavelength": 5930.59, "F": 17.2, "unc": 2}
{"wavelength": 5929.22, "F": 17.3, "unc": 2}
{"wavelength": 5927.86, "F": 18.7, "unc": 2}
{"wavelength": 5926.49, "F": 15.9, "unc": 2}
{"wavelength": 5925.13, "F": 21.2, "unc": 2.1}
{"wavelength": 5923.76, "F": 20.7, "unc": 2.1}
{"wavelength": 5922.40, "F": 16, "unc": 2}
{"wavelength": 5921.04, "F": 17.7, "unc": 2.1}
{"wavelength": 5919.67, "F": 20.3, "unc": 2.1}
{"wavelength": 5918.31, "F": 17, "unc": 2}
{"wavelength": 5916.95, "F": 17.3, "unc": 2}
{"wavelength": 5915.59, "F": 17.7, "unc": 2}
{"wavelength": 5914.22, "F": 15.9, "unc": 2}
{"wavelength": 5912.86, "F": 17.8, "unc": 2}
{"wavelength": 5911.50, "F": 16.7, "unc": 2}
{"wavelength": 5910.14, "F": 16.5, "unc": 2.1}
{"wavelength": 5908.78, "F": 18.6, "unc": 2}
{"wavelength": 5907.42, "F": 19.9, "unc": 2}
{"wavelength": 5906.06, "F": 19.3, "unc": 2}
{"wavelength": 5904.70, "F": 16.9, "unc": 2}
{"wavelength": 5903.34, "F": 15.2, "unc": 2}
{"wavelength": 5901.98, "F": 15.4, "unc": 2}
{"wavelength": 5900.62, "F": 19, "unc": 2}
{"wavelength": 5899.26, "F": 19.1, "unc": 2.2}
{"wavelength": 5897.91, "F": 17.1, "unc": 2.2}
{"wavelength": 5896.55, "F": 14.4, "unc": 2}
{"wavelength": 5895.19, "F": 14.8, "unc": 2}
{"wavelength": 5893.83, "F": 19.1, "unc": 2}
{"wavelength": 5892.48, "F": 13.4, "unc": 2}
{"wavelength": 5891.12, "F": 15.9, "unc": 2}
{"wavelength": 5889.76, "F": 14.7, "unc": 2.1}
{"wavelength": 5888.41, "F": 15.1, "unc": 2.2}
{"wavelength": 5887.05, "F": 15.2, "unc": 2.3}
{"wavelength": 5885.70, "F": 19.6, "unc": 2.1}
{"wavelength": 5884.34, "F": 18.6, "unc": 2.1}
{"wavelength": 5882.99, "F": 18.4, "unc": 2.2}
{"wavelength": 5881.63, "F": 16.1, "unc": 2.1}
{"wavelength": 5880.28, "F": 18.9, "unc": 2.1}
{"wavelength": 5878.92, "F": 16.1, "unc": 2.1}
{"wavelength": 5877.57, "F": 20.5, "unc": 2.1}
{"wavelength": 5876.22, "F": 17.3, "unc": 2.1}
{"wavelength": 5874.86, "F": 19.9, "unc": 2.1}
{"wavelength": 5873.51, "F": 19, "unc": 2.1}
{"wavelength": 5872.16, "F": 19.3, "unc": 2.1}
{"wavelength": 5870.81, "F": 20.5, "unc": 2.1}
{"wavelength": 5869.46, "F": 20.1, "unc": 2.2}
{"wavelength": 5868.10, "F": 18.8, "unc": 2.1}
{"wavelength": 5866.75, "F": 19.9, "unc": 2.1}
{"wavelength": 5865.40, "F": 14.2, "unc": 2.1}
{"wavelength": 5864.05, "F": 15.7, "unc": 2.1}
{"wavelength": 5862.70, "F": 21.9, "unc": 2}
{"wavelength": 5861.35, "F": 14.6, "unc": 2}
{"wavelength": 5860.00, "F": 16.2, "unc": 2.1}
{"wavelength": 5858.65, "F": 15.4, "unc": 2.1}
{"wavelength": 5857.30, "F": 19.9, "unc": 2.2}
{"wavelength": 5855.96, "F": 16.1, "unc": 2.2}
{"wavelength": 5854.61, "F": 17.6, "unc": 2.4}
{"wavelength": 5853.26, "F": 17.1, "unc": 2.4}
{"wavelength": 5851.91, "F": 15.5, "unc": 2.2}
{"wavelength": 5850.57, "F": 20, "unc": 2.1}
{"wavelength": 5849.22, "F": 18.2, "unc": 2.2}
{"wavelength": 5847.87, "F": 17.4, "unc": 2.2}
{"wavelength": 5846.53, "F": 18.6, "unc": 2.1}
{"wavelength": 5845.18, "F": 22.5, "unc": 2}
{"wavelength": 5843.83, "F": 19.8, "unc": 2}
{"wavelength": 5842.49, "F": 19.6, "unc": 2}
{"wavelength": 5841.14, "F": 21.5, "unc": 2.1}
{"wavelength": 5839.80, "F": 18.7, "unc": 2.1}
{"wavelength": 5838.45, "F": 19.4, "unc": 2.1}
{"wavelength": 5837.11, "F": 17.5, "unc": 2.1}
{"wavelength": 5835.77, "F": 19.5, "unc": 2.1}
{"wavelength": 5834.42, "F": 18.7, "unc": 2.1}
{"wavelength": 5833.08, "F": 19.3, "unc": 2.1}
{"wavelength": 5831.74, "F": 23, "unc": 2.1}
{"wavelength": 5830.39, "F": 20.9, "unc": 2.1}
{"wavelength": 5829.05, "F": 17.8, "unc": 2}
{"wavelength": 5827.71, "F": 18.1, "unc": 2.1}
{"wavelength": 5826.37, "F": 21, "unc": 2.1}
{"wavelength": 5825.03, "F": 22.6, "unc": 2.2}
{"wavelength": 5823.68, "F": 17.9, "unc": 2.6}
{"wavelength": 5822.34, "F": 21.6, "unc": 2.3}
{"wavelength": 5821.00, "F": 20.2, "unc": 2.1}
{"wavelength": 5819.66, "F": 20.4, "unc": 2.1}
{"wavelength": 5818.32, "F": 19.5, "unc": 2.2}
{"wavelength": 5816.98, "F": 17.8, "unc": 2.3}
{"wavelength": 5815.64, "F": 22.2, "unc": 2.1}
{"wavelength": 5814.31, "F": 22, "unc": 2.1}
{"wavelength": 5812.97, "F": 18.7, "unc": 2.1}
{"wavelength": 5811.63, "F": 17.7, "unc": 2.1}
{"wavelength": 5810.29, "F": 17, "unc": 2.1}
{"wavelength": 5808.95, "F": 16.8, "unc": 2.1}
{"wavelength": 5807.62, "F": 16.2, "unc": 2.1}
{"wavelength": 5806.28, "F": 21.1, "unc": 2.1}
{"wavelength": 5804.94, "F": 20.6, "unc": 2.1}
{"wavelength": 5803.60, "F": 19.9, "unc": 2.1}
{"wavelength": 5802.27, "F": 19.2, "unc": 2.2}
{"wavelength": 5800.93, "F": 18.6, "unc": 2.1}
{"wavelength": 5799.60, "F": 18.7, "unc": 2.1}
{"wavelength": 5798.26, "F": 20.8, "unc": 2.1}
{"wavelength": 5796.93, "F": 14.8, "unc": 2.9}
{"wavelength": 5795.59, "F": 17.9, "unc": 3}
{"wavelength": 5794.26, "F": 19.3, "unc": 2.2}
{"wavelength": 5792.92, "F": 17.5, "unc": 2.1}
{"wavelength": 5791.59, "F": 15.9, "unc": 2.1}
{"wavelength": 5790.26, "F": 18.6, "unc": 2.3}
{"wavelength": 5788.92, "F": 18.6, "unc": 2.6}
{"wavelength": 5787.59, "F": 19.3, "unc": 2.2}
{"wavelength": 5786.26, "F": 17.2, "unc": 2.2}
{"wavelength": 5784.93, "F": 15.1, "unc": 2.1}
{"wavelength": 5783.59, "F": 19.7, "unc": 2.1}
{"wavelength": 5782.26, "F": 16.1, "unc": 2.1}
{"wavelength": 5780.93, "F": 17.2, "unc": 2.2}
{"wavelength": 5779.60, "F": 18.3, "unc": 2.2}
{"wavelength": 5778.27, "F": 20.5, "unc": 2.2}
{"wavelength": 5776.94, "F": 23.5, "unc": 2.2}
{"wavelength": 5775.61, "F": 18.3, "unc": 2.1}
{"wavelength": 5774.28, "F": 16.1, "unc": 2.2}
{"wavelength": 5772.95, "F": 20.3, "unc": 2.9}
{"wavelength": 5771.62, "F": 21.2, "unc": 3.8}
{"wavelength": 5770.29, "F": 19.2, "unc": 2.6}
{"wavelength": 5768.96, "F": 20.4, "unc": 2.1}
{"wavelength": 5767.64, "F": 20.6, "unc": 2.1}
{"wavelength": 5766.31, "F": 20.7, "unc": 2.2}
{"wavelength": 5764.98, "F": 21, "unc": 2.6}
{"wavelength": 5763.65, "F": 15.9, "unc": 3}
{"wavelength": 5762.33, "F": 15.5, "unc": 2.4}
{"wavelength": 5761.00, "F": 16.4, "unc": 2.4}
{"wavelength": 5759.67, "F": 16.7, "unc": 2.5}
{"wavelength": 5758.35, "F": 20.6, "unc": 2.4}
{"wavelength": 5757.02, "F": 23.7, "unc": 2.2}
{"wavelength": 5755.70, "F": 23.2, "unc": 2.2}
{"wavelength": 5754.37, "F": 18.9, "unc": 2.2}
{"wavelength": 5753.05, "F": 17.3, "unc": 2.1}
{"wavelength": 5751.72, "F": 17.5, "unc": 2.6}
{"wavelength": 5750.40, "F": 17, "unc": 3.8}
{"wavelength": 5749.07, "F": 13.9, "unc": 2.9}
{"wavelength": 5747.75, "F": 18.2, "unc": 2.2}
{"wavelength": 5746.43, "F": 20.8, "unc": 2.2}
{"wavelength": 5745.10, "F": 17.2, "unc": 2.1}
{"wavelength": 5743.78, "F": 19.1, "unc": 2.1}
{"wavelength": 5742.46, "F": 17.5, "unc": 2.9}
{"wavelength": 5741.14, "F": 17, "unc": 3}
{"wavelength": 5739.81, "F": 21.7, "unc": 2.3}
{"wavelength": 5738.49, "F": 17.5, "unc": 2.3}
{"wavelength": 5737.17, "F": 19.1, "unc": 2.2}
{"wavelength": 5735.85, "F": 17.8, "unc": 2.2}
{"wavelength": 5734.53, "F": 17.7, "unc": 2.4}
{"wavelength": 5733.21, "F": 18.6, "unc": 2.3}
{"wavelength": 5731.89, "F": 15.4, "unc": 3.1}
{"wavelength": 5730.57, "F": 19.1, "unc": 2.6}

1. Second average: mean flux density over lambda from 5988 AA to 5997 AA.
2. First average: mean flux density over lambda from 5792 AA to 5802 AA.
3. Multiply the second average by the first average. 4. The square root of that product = 18.9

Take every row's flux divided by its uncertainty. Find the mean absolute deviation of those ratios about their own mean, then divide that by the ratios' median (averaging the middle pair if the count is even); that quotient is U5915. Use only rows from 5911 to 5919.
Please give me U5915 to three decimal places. 0.031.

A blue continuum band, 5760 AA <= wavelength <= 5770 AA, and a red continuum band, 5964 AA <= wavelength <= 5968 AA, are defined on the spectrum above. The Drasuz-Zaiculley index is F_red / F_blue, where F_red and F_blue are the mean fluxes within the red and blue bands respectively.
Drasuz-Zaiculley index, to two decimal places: 0.95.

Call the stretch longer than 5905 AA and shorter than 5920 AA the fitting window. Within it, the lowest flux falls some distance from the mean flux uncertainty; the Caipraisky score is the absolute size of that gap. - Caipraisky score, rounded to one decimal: 13.9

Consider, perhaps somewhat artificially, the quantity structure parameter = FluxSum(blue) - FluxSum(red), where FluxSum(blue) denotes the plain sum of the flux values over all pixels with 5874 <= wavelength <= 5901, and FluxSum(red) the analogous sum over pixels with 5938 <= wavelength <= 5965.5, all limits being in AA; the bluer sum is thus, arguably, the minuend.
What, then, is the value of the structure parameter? -41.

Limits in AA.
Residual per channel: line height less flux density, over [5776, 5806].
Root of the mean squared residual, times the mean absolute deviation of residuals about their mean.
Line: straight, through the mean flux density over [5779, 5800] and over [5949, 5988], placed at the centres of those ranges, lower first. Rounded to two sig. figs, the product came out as 3.2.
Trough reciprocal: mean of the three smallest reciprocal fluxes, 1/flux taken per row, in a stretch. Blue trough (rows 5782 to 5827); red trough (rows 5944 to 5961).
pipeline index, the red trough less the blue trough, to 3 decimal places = 0.004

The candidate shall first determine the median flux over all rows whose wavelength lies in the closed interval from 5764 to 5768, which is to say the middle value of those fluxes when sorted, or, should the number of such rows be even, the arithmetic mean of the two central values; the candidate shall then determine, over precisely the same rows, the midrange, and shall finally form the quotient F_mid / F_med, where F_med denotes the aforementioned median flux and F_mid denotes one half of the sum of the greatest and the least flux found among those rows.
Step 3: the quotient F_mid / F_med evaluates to 1.00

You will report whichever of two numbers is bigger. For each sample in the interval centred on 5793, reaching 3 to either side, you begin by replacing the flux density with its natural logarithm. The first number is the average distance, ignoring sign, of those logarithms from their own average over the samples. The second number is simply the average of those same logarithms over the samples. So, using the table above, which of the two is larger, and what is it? 2.88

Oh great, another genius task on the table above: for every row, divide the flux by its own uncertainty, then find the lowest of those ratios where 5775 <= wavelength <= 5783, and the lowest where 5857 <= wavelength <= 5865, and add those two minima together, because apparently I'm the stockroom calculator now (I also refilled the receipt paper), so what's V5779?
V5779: 15.0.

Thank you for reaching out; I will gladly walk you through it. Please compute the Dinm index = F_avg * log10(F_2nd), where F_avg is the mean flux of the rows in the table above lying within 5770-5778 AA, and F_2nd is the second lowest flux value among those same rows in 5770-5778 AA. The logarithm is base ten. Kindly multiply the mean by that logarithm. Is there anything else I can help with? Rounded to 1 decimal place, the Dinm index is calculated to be 25.0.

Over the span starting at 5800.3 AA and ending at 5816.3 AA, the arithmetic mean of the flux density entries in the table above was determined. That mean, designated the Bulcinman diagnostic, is 19.2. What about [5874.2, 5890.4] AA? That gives 17.5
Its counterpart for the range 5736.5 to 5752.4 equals 18.0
